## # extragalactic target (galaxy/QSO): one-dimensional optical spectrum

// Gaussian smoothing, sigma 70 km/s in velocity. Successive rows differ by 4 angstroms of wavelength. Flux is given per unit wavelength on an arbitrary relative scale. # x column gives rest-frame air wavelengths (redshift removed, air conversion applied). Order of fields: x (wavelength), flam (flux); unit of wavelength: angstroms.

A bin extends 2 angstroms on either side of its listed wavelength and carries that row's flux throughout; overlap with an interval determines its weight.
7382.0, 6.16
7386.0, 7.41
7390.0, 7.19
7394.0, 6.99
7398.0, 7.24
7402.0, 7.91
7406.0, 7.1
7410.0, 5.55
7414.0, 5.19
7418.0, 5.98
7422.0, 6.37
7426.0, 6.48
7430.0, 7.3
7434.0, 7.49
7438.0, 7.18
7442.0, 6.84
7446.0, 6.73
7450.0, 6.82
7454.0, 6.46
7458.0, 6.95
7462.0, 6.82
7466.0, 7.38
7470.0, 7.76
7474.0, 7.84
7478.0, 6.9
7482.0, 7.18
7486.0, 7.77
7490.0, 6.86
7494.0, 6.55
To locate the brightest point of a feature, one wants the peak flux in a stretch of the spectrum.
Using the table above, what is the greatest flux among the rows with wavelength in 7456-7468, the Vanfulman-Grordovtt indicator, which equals 7.38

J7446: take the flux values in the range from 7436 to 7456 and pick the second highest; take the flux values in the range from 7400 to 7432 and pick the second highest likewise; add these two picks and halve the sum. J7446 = 7.1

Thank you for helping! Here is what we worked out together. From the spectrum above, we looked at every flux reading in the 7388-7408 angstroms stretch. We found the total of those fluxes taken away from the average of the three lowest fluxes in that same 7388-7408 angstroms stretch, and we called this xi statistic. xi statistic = -29.3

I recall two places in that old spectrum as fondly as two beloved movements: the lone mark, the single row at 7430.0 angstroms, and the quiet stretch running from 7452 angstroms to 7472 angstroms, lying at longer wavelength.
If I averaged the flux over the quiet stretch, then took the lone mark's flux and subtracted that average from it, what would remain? 0.2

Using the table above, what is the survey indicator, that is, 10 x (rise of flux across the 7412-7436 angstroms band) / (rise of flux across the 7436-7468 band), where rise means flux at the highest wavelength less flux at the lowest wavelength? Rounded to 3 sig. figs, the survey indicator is 115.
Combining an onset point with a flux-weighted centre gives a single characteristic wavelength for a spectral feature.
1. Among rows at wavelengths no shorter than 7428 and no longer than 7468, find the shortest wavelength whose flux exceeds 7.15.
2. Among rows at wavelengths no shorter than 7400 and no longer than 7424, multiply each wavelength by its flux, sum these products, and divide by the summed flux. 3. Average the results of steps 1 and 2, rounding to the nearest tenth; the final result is 7420.7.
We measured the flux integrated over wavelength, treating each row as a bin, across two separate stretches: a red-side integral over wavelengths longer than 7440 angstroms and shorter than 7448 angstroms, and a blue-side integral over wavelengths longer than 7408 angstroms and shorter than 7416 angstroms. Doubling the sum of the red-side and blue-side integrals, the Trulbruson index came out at 194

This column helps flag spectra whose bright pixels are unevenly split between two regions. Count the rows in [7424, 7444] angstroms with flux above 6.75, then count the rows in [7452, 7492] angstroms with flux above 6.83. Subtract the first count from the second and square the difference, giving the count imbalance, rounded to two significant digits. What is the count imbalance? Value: 16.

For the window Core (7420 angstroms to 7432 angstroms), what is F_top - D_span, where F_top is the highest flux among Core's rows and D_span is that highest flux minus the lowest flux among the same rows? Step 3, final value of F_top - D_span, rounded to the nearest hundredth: 6.37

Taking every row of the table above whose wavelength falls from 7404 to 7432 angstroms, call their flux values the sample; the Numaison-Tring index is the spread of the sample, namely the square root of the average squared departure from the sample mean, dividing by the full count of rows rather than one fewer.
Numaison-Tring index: 0.71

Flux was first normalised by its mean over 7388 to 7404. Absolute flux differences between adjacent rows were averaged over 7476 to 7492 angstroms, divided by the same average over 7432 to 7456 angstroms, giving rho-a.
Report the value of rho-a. 2.5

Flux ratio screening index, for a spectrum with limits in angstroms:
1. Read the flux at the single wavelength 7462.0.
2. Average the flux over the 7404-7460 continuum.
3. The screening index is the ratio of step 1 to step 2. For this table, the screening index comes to 1.033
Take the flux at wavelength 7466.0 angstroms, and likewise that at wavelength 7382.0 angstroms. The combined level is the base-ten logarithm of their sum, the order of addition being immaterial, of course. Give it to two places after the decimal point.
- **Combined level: 1.13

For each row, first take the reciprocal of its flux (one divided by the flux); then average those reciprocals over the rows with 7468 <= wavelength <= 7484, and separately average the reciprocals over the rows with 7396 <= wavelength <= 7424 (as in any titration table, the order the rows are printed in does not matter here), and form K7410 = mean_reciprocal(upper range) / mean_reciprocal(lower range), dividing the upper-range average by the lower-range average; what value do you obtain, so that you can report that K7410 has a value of 0.86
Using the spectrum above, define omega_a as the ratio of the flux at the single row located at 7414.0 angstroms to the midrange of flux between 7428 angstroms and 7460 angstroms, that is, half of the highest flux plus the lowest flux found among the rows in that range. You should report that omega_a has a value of 0.74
